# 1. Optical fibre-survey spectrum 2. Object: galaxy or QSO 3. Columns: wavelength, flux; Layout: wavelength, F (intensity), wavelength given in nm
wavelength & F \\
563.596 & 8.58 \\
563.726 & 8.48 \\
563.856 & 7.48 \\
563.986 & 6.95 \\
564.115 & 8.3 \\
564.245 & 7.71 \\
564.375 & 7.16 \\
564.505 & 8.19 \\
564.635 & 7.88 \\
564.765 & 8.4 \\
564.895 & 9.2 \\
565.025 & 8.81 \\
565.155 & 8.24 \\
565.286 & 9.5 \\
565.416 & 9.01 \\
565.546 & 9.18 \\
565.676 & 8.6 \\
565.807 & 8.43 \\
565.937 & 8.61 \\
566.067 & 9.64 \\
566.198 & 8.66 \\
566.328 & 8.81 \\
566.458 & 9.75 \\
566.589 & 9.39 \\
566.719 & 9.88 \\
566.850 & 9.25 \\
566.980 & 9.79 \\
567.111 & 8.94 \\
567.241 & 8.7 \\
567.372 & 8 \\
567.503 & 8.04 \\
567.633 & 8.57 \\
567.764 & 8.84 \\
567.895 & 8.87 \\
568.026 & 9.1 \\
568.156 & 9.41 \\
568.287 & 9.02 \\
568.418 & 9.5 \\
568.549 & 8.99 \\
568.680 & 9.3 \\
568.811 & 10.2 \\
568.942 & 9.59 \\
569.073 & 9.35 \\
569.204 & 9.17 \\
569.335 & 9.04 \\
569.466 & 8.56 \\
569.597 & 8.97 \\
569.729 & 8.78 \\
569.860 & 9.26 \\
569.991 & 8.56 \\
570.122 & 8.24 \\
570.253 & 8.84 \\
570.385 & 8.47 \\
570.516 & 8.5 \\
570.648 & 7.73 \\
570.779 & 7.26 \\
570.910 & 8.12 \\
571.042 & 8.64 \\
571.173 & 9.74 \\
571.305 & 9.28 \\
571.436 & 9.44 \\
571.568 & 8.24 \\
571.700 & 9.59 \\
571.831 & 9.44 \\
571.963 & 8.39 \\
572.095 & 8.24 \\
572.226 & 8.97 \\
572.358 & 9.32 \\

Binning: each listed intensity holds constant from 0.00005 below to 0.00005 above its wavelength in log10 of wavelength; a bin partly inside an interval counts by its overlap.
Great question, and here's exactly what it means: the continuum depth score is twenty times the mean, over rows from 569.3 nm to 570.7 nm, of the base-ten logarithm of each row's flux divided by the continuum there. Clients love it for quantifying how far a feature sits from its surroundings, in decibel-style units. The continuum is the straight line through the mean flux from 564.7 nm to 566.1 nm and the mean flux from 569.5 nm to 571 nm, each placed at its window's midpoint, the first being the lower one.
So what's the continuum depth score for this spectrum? 0.17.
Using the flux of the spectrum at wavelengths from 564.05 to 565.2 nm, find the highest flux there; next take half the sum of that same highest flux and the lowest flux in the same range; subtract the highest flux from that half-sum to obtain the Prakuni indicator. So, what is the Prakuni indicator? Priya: -1.0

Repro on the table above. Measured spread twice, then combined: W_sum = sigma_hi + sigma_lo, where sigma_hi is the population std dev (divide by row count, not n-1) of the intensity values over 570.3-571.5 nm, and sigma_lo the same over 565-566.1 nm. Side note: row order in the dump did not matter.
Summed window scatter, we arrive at 1.22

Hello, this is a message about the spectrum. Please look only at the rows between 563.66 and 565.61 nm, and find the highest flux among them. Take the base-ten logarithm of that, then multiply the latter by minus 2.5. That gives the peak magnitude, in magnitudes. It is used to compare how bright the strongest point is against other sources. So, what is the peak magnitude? -2.44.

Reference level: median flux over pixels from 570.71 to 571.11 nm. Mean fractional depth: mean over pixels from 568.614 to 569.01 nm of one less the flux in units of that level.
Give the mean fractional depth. -0.19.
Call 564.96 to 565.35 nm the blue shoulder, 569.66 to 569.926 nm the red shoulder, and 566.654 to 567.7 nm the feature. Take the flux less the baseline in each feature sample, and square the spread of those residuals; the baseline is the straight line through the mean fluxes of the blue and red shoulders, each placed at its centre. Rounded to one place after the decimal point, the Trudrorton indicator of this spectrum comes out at 0.5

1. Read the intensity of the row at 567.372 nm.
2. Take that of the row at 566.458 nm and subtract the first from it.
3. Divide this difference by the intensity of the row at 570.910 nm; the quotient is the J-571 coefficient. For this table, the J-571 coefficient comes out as 0.22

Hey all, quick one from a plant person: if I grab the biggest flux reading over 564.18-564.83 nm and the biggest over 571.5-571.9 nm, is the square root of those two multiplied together 9.0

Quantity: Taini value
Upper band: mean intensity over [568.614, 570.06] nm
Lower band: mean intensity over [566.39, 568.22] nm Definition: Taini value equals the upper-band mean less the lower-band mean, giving 0.12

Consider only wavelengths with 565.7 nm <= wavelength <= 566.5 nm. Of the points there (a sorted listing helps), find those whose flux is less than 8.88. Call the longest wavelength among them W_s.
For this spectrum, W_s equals 566.328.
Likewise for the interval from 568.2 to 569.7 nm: 569.466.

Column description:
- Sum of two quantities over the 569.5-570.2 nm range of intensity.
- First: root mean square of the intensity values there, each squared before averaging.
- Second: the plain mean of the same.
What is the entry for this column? 17.5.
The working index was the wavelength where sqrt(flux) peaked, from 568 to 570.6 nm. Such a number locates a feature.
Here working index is 568.811 nm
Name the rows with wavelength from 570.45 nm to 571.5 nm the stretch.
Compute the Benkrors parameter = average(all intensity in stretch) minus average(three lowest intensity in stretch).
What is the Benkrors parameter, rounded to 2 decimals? 0.89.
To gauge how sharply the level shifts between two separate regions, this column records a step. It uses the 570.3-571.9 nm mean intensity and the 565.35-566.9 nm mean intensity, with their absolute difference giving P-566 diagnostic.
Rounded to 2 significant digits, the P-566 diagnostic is 0.40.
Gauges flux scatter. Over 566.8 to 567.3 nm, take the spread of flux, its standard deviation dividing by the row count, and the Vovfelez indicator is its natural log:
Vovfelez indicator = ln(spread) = -0.9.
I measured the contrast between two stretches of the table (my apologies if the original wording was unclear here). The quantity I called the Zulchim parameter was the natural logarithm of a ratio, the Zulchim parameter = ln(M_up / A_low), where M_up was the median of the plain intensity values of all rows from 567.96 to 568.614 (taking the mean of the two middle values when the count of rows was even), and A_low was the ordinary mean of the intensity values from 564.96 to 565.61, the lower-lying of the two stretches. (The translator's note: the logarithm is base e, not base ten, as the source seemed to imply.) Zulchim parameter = 0.017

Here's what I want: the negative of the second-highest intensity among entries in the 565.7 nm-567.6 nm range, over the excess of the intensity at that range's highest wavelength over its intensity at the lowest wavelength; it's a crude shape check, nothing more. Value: 25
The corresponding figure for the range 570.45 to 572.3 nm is -20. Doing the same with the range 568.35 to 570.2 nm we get 8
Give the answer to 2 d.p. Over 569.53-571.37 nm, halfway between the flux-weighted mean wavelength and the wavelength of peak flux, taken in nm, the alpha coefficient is 570.81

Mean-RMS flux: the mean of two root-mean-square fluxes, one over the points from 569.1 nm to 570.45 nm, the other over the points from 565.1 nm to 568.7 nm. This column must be 8.90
